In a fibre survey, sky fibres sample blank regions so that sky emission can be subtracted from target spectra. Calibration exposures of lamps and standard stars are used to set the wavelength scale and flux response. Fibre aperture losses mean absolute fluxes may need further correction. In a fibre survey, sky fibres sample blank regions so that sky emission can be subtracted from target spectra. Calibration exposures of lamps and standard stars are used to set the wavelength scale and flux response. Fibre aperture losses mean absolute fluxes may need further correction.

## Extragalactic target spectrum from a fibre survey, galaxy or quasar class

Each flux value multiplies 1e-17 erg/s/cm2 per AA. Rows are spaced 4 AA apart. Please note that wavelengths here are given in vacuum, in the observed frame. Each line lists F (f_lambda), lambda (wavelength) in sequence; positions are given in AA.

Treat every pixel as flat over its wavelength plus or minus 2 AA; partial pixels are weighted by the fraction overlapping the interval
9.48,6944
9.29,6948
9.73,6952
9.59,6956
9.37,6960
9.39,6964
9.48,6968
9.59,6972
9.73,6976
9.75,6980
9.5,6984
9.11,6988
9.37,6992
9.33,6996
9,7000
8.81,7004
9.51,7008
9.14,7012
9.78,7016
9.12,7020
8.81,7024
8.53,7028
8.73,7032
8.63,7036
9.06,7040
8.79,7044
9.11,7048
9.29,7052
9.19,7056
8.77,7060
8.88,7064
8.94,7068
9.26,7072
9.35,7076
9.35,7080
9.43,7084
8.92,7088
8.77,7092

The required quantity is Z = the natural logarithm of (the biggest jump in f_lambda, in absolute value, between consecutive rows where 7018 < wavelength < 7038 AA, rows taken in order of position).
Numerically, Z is -1.17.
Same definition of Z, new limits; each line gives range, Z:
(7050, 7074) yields -0.87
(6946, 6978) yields -0.82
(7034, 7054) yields -0.84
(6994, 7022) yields -0.36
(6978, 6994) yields -0.94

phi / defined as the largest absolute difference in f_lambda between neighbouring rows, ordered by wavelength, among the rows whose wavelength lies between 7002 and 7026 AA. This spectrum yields 0.70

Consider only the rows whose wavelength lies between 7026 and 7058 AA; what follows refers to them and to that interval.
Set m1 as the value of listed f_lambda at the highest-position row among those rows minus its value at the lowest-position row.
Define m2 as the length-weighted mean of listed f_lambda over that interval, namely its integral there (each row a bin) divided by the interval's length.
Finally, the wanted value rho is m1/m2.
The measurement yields 0.07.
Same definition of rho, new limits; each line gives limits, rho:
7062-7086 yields 0.06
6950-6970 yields -0.03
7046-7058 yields 0.01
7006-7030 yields -0.11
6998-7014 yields 0.02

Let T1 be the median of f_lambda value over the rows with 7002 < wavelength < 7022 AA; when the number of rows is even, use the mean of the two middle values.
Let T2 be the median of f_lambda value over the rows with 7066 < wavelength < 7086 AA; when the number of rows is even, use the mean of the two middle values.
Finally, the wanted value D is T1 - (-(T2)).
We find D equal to 18.5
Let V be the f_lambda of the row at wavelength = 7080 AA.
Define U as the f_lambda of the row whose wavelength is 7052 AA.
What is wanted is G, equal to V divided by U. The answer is 1.01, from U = 9.29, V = 9.35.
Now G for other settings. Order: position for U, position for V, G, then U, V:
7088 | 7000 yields 1.01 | 8.92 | 9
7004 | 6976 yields 1.10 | 8.81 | 9.73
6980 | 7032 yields 0.90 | 9.75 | 8.73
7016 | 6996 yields 0.95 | 9.78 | 9.33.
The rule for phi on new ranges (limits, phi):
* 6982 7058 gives 0.70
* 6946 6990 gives 0.44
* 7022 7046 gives 0.43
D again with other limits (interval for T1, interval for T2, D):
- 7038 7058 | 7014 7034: 17.9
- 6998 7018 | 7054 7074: 18.1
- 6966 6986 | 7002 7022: 18.7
